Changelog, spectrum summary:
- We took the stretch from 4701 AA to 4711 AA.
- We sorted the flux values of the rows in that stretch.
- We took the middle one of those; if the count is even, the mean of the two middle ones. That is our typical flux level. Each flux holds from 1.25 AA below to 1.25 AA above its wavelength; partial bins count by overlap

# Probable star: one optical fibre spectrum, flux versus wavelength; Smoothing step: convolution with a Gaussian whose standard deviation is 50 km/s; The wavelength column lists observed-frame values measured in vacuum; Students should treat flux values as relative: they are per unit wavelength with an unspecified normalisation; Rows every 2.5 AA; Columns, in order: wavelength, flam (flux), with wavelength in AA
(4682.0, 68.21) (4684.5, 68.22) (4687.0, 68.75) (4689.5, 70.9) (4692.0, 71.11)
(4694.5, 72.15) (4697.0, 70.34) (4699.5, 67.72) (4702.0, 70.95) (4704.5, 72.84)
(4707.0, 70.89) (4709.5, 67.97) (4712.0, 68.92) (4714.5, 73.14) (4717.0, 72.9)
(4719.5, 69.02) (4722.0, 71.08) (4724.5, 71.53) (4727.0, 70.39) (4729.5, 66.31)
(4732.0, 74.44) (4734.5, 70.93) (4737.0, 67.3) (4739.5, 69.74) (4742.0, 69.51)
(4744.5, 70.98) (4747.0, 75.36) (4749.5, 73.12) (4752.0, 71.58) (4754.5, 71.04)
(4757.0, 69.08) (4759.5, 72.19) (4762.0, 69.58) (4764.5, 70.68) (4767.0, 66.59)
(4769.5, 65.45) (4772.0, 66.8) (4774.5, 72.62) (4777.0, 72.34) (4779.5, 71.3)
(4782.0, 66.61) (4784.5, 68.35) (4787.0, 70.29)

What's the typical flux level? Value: 70.9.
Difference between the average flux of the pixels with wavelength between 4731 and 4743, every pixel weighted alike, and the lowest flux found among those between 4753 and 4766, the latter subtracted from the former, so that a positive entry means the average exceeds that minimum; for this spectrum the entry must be 1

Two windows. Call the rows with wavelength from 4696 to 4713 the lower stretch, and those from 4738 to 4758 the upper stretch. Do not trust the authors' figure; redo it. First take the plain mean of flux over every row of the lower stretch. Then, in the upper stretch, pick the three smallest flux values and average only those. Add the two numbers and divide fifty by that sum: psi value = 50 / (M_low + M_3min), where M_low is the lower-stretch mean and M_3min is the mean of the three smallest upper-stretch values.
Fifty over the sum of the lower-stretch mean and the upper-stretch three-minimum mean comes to 0.359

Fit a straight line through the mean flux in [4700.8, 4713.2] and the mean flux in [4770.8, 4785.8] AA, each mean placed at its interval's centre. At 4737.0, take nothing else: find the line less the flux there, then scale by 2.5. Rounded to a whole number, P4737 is 7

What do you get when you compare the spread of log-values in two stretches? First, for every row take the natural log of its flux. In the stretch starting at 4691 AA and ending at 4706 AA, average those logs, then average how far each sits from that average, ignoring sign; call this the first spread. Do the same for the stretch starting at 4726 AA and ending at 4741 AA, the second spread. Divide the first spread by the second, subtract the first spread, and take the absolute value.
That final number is 0.57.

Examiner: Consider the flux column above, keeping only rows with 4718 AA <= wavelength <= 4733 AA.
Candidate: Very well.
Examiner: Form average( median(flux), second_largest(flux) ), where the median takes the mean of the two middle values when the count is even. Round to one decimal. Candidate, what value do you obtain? 71.1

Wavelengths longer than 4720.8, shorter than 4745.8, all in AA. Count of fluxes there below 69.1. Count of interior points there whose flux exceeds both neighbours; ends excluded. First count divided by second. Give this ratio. 0.7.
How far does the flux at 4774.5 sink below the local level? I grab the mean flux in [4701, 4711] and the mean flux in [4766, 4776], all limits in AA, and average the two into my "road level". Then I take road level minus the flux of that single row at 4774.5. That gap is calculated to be -3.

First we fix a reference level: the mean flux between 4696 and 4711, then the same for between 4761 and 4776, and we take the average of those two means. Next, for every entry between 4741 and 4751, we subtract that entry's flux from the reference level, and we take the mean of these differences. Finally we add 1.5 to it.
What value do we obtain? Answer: -1.4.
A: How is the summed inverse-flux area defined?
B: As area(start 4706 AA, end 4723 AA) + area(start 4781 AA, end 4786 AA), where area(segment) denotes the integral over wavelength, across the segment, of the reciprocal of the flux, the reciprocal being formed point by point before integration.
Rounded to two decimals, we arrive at 0.32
